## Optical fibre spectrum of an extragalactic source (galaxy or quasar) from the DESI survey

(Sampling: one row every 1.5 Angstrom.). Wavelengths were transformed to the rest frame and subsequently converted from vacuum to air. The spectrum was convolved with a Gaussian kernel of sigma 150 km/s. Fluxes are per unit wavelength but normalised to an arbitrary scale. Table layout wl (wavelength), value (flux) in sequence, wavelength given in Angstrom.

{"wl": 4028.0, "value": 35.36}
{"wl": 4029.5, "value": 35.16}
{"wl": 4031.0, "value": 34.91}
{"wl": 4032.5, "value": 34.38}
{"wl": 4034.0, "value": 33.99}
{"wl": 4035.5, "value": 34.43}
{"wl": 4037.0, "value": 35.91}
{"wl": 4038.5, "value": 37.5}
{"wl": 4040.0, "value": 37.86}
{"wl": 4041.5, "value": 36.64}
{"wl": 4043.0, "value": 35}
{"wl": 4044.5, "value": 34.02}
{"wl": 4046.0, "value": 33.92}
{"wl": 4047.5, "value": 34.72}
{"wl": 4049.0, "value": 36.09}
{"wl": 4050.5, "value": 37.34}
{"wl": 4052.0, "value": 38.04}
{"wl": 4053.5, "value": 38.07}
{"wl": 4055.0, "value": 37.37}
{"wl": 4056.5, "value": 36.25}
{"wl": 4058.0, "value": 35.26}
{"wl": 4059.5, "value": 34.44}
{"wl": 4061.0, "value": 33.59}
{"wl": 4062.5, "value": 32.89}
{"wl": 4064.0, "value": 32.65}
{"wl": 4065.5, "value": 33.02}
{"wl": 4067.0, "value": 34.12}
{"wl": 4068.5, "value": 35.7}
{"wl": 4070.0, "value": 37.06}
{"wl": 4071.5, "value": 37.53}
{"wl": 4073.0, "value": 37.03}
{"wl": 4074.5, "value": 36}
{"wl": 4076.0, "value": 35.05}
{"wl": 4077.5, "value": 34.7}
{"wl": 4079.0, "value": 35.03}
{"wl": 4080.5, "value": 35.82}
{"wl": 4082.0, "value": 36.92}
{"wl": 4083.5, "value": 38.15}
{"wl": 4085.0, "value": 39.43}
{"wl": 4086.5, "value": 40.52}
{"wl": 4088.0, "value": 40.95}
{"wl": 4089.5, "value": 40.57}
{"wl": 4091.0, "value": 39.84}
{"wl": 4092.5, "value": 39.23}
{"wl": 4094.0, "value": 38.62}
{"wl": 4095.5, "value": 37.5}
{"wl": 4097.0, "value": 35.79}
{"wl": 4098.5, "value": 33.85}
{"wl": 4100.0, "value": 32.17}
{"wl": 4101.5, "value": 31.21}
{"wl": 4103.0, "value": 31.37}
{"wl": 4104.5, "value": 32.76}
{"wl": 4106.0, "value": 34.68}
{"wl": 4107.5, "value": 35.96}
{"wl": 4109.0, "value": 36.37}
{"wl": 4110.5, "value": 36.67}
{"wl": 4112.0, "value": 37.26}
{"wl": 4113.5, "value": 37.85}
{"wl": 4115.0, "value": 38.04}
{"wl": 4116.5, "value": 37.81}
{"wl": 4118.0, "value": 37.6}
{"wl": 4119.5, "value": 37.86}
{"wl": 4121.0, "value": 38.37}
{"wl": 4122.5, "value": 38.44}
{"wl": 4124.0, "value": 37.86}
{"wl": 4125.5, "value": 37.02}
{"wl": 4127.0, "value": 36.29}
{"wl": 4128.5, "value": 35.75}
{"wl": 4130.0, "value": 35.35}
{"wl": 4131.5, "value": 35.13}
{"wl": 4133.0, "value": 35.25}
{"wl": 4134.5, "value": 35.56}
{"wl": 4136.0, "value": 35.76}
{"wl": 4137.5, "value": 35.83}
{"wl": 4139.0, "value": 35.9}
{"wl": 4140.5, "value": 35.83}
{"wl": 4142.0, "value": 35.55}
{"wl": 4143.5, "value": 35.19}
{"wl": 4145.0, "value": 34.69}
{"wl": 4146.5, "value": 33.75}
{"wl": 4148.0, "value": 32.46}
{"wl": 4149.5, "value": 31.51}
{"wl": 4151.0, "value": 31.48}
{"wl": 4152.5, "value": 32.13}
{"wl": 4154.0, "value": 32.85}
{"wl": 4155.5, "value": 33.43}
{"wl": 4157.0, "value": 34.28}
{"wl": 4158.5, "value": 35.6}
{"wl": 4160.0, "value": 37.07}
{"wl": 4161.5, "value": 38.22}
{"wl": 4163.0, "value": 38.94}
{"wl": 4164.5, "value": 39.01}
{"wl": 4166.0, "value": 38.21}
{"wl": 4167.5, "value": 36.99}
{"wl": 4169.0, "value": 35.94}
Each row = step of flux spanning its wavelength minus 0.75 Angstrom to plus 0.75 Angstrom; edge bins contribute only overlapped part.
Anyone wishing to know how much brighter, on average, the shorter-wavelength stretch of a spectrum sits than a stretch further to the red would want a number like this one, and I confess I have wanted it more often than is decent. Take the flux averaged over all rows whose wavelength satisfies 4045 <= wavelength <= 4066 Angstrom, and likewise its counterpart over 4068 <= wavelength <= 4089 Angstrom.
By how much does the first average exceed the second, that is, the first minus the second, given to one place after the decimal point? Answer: -1.9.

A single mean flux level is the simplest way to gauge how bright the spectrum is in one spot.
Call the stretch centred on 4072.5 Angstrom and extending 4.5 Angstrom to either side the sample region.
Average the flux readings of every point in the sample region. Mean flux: 36.4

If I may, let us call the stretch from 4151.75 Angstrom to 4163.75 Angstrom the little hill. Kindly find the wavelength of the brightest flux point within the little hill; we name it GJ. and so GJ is 4163.0 Angstrom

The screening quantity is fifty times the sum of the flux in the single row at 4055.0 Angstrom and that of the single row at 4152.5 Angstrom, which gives 3475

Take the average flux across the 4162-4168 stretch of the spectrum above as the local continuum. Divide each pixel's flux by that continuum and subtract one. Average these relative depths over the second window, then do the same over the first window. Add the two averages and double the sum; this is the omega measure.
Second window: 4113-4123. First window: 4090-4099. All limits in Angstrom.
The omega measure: -0.1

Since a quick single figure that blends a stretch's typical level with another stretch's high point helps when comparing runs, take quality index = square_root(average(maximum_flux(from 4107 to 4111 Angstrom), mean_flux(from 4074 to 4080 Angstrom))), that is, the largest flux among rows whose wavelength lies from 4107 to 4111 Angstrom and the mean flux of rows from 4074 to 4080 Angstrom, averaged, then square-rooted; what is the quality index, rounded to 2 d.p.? 5.99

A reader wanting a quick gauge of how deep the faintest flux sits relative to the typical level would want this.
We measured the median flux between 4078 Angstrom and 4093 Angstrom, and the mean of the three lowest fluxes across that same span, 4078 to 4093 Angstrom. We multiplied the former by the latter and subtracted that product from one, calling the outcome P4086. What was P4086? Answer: -1412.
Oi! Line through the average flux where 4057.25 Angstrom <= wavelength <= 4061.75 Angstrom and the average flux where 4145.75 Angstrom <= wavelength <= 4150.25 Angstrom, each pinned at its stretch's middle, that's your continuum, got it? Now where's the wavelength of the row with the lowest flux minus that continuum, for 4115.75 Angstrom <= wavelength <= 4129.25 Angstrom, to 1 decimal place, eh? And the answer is 4128.5 Angstrom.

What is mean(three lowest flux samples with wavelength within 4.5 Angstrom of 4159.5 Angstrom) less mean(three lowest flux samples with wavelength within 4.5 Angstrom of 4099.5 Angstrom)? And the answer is 3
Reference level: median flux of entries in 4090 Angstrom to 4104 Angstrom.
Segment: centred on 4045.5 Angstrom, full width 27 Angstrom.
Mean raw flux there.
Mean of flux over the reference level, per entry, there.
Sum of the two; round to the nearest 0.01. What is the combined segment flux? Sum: 36.94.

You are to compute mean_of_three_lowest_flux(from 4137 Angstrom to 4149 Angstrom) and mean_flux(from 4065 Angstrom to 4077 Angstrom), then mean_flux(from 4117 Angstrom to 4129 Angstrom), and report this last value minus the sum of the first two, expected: -32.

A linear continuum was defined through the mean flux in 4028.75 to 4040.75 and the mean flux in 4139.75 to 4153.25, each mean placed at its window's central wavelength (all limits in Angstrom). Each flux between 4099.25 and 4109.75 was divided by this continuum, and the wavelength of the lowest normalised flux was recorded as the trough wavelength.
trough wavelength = 4101.5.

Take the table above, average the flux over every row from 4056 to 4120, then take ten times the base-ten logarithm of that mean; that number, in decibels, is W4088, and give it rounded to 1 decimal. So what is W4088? 15.6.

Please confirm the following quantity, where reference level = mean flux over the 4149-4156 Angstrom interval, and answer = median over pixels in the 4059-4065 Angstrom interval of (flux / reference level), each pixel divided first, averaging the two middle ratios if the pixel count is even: 1.03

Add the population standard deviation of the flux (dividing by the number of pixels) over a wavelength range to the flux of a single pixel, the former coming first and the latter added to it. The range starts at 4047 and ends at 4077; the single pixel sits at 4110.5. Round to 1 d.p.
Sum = 38.4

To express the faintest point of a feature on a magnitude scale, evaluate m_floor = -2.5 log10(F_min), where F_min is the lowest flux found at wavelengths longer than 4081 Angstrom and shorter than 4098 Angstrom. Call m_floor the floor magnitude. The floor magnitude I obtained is -3.88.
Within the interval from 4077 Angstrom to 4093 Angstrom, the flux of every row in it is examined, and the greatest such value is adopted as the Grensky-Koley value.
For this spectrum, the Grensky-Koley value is 40.95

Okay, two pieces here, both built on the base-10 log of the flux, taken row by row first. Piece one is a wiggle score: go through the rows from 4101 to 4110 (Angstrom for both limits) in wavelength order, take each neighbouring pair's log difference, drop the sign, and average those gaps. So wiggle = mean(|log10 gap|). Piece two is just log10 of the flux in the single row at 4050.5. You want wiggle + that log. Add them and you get 1.585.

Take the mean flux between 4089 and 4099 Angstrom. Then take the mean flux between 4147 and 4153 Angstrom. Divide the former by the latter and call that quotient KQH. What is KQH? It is 1.19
